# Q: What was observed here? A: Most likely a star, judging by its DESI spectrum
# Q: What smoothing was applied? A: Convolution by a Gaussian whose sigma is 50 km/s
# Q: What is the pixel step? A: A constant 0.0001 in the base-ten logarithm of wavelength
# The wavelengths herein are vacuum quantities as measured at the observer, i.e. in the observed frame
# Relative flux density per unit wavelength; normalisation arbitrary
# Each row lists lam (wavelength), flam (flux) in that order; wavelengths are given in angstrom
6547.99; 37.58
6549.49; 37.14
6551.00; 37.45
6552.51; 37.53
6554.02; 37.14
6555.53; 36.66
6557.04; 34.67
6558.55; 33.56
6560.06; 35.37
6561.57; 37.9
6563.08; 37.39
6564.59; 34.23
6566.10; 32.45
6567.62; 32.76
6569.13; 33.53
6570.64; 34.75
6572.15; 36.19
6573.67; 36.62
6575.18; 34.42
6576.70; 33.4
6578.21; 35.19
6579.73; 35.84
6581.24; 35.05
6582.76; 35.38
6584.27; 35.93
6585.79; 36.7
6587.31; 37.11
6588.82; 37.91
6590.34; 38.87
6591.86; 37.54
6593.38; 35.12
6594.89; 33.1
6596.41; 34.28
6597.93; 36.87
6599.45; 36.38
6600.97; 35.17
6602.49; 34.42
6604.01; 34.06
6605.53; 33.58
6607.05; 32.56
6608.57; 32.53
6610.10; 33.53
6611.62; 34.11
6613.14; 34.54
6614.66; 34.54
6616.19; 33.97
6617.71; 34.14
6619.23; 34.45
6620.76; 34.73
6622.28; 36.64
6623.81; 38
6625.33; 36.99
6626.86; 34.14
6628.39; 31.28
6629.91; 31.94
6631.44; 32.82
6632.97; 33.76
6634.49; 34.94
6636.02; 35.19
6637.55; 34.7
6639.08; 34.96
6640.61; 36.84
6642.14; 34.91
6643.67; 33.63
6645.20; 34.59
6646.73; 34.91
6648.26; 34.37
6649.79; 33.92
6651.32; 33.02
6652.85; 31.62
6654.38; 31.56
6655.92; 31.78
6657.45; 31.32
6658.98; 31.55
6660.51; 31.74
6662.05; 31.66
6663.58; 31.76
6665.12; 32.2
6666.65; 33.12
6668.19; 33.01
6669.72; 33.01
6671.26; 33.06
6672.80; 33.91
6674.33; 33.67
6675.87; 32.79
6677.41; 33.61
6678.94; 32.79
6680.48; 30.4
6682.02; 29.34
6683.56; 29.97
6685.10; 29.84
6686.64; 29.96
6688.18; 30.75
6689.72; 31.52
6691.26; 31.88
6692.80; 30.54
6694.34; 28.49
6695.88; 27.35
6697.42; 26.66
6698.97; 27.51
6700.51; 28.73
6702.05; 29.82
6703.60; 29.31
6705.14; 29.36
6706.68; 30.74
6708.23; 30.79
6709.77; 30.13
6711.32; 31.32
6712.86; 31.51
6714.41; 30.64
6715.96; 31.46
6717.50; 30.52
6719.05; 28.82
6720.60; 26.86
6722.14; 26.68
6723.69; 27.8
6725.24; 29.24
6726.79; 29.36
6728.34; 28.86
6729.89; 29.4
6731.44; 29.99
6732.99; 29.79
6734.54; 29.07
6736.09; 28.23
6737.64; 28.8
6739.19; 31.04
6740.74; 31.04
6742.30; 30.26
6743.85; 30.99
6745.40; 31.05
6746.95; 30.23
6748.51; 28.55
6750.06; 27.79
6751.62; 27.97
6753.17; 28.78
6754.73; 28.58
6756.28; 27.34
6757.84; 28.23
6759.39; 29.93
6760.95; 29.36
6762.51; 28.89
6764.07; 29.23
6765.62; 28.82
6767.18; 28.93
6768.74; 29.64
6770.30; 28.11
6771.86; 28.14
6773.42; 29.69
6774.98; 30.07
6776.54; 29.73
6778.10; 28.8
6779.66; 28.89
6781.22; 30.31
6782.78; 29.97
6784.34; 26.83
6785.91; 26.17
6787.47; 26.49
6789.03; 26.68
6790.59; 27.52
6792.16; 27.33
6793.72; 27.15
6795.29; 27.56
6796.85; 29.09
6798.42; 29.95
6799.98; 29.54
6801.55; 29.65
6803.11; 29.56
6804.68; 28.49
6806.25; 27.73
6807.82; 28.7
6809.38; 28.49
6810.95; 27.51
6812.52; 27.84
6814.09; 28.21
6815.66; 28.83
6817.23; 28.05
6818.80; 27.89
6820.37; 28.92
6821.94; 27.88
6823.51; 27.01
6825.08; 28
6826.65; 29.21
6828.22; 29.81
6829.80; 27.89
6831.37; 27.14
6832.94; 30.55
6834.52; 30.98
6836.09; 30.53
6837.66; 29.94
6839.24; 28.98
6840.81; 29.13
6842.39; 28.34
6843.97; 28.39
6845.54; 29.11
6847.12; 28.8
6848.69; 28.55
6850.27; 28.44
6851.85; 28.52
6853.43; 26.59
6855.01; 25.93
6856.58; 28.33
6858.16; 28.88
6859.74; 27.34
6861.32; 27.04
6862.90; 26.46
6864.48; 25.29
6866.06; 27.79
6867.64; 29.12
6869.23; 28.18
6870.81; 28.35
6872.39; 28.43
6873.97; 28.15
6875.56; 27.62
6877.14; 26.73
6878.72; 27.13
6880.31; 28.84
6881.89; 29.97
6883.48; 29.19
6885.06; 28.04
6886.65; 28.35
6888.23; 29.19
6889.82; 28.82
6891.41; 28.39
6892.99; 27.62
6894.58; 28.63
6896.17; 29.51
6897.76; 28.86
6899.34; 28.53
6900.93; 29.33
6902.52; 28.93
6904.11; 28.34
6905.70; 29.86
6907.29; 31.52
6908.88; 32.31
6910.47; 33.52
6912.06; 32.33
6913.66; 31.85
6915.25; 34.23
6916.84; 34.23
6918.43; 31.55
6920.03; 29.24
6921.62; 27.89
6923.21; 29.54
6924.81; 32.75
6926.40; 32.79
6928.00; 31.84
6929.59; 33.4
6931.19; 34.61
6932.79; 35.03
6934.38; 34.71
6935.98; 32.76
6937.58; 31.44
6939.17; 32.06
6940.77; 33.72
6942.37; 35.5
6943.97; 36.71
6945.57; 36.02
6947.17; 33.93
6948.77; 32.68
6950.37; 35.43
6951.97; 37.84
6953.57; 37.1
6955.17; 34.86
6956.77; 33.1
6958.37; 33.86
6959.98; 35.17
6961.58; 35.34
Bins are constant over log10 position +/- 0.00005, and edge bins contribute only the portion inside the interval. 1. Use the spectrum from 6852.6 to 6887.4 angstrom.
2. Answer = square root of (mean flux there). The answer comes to 5.27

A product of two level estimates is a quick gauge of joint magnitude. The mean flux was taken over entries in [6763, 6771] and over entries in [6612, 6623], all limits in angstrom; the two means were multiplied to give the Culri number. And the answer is 1005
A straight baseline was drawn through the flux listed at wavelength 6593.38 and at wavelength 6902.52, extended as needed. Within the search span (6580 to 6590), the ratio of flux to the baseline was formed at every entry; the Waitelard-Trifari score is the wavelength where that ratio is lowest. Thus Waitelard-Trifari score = 6581.24 angstrom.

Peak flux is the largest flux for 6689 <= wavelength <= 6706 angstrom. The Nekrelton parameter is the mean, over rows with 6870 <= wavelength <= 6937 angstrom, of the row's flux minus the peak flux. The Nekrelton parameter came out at -2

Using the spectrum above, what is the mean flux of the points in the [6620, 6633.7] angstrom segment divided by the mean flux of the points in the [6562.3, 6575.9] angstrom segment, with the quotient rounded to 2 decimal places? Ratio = 0.99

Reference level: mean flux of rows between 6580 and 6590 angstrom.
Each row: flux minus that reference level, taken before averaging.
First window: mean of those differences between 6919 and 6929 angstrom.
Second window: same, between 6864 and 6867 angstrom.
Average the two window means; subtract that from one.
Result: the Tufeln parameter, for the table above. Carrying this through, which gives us 8.7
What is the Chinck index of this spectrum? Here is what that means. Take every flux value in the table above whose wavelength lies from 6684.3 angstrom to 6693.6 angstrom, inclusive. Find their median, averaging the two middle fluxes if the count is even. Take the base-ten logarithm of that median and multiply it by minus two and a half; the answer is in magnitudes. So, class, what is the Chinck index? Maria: -3.72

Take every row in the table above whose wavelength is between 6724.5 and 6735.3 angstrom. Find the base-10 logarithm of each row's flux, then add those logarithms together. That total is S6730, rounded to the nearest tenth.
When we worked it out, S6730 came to 10.3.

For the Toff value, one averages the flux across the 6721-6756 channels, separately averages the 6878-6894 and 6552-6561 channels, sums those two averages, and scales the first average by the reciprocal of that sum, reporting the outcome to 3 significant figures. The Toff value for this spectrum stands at 0.454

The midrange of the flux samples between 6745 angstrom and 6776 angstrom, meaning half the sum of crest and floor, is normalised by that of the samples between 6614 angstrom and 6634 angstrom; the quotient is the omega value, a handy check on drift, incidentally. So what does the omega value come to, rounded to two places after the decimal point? 0.84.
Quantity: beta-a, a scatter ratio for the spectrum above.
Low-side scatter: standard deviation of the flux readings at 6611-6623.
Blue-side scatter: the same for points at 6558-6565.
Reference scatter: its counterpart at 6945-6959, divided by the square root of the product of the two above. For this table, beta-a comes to 1.4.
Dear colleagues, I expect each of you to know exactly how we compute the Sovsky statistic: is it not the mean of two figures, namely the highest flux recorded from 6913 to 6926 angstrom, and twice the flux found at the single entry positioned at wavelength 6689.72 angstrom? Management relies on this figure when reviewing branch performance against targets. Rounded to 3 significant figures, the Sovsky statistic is 48.6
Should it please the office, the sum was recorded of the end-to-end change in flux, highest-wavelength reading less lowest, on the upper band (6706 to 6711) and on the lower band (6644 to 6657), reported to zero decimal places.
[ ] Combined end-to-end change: -3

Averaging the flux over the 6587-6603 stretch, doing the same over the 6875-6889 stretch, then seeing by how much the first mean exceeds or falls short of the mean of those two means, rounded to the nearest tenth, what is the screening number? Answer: 3.9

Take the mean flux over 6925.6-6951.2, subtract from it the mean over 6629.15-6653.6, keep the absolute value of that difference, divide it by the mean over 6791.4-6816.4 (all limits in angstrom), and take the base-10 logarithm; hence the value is -2.1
